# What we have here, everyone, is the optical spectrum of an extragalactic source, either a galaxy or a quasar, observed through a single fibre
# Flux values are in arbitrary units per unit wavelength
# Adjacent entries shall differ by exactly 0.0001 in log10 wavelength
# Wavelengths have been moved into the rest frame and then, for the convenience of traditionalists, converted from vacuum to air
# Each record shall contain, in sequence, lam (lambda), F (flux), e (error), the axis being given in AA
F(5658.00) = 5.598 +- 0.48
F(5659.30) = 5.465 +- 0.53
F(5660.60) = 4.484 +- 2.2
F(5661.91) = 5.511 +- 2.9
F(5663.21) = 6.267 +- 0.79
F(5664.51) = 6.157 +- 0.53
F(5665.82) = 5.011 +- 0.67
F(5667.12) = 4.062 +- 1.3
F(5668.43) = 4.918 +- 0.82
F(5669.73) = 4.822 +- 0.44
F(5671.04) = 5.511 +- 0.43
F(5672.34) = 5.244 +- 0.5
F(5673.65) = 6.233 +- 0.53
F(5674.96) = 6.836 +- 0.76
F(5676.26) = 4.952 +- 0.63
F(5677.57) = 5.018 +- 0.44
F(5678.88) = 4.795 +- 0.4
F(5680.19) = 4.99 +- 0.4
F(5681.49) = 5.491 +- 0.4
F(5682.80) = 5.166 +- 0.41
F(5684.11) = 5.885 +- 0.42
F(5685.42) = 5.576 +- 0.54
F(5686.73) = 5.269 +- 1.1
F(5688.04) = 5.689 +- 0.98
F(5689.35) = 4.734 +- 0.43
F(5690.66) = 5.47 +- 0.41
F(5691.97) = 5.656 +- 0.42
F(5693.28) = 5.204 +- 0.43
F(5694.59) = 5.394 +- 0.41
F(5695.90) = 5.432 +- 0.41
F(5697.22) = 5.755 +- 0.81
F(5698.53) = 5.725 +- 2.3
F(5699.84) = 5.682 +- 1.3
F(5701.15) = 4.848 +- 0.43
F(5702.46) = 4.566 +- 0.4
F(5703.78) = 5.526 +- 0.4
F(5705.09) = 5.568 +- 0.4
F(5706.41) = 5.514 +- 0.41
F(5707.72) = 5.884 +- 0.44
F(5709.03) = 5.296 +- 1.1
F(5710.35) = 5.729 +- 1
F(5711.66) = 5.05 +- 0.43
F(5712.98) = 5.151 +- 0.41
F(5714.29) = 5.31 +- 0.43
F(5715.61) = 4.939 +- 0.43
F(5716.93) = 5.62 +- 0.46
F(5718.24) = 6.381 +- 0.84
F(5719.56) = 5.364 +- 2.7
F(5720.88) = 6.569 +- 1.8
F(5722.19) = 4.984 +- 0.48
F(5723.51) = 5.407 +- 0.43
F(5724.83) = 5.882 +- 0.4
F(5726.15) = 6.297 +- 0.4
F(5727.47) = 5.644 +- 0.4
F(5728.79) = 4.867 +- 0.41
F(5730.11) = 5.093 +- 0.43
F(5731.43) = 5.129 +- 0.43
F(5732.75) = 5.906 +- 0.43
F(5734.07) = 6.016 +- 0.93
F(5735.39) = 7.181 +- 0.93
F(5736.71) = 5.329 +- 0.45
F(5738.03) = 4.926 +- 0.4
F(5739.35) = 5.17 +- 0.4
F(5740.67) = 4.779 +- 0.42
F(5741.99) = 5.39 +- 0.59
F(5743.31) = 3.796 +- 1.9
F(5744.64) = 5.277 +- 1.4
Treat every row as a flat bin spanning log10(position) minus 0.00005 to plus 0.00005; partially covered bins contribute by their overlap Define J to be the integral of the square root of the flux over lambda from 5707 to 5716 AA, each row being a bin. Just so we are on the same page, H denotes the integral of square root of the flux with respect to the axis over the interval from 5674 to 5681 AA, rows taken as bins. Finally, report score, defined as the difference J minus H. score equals 5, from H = 16.2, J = 21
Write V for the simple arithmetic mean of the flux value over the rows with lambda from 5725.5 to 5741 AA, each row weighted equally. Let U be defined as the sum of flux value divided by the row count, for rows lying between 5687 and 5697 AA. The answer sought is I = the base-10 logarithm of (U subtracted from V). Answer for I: -0.80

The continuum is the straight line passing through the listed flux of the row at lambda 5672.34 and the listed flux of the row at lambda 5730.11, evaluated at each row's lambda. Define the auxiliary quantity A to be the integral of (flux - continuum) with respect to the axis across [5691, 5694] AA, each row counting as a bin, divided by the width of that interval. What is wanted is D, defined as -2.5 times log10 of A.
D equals 1.5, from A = 0.24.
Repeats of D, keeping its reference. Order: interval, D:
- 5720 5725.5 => 0.6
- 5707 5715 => 1.5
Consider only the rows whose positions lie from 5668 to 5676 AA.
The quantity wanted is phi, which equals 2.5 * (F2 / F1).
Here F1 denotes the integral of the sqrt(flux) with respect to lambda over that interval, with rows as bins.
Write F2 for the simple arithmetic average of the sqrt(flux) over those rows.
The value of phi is 0.3126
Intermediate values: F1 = 18.9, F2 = 2.36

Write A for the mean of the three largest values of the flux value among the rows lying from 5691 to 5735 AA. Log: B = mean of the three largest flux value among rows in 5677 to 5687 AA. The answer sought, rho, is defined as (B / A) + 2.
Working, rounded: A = 6.4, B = 5.65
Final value 2.88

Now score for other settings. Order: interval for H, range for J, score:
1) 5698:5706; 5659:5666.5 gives -1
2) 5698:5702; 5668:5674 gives 5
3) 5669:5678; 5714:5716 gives -17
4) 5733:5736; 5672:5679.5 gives 10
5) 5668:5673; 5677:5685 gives 7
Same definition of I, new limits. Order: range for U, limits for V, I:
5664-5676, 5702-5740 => -0.97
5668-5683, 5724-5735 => -0.56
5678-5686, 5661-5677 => -0.84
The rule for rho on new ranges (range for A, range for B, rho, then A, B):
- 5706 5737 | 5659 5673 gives 2.89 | 6.7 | 5.98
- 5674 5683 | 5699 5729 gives 3.10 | 5.8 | 6.42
